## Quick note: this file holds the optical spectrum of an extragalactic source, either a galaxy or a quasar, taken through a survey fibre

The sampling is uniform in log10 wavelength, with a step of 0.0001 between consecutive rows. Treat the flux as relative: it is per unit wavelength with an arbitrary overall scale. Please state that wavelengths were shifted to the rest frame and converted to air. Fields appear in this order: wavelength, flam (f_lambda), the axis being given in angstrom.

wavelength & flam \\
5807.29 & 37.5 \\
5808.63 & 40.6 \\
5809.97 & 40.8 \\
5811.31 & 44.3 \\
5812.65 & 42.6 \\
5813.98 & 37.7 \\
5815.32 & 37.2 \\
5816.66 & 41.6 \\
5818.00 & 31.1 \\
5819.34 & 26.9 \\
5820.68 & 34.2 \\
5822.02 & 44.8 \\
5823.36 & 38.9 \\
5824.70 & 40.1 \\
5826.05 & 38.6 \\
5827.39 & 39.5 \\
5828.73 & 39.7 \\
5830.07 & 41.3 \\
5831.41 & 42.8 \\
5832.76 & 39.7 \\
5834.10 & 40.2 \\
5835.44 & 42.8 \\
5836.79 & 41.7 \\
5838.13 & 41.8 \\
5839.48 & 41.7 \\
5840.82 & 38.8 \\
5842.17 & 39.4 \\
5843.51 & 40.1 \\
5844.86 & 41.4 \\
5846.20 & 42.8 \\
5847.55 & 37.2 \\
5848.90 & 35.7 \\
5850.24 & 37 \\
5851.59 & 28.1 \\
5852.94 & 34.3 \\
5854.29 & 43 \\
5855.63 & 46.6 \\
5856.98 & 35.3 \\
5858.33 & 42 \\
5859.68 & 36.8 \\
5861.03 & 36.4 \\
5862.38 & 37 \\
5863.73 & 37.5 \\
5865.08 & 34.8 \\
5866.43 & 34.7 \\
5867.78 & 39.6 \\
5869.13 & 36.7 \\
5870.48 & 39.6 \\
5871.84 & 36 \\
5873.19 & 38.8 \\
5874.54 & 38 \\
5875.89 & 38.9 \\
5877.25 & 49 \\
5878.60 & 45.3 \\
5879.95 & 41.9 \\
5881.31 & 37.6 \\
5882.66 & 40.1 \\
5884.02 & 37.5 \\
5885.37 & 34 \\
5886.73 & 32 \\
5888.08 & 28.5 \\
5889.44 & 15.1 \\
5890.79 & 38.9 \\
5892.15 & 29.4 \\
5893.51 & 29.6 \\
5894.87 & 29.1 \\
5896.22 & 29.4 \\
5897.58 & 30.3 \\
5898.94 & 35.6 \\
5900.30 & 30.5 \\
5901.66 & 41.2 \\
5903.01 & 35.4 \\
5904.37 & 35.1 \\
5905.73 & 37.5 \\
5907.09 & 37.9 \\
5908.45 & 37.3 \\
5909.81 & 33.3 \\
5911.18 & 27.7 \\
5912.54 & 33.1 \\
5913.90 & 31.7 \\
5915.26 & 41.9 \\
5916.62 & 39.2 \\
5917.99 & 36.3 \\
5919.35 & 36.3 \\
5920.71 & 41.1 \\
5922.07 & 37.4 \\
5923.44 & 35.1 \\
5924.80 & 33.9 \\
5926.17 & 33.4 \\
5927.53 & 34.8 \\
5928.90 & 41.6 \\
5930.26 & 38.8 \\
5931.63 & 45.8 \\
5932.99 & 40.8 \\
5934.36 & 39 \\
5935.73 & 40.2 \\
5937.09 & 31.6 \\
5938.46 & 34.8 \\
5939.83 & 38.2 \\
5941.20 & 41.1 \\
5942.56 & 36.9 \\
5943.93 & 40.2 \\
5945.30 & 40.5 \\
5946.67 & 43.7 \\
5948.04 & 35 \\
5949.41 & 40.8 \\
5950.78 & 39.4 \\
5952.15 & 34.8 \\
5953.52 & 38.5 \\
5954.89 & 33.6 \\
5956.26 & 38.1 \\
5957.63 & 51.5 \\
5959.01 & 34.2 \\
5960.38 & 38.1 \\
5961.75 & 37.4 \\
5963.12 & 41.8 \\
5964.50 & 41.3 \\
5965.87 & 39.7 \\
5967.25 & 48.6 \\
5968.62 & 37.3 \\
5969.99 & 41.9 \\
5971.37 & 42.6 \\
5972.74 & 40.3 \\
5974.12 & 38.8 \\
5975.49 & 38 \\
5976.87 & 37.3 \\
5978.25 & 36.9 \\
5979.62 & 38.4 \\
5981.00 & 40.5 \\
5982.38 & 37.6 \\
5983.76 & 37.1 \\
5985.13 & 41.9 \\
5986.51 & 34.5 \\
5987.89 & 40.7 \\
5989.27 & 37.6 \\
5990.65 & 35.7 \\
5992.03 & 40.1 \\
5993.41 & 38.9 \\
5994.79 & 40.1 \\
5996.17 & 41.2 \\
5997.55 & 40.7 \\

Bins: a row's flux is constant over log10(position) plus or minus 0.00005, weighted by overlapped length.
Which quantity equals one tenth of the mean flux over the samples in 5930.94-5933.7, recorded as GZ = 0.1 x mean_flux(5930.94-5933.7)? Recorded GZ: 4.3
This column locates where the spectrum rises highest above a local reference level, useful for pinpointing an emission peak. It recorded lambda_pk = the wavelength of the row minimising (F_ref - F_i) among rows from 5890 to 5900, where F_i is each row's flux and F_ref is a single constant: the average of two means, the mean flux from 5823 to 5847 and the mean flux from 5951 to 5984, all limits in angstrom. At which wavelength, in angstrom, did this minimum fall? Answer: 5890.79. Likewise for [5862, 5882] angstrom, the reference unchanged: 5877.25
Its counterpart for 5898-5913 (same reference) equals 5901.66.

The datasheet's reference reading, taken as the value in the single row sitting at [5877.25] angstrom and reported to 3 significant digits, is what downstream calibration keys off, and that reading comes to 49.0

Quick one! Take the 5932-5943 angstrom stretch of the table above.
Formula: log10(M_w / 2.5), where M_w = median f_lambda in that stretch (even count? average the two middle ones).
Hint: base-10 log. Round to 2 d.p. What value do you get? 1.19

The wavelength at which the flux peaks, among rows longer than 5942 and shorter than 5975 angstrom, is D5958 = 5957.63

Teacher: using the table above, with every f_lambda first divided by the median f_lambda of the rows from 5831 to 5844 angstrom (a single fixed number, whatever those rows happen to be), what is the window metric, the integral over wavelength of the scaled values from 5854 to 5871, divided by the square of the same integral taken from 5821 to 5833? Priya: 0.11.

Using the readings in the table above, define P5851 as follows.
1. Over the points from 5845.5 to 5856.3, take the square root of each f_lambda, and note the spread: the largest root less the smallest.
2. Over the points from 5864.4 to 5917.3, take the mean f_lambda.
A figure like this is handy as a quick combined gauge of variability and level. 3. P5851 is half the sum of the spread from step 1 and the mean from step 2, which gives 18.5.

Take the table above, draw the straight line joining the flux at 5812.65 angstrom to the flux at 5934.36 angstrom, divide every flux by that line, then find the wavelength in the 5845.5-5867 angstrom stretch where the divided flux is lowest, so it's 5851.59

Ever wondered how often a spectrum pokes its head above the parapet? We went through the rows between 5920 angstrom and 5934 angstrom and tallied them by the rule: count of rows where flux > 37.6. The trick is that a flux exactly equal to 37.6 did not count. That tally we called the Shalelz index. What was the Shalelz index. 5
